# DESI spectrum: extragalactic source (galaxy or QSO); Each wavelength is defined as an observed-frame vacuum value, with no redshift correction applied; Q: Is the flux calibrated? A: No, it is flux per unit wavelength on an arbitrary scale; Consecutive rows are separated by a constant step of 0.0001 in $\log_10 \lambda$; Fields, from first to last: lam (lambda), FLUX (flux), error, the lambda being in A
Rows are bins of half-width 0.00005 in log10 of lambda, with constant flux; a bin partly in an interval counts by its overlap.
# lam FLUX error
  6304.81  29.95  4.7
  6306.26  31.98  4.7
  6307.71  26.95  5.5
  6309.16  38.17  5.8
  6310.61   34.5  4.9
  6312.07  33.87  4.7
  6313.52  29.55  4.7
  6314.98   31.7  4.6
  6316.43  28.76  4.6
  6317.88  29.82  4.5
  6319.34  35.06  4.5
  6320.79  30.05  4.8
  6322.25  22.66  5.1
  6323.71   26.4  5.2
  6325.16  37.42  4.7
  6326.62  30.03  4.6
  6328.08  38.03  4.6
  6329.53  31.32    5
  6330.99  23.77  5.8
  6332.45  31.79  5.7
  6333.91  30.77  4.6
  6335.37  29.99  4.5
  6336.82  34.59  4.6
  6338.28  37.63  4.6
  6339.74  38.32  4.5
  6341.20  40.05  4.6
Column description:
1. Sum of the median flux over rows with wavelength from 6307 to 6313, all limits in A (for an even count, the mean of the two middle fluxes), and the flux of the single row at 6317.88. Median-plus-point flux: 64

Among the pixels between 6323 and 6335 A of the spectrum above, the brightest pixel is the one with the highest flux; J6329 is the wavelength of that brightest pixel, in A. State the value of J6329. 6328.08 A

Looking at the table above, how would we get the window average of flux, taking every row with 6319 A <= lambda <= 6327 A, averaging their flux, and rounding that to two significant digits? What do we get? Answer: 30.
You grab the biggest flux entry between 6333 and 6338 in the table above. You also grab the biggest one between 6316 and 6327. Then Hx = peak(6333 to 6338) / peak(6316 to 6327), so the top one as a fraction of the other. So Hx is 0.92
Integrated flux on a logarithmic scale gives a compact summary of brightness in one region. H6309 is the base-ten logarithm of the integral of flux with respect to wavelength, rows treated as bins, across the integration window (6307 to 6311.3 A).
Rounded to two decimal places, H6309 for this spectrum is 2.16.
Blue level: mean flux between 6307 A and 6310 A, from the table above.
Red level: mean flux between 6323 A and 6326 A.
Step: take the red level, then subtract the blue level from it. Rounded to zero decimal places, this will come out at -1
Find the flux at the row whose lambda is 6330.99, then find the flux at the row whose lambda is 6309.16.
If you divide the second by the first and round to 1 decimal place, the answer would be 1.6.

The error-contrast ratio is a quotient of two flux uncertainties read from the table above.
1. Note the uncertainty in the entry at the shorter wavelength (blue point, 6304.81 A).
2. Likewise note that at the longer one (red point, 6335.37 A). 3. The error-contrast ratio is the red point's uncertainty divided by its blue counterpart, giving 0.96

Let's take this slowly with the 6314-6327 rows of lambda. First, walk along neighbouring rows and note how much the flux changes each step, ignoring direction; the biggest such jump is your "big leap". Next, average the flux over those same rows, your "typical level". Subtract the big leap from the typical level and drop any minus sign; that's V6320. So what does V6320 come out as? 19.2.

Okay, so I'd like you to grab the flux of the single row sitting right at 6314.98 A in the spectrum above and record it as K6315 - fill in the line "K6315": 31.7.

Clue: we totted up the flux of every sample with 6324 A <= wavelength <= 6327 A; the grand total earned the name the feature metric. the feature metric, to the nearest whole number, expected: 67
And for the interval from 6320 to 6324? 79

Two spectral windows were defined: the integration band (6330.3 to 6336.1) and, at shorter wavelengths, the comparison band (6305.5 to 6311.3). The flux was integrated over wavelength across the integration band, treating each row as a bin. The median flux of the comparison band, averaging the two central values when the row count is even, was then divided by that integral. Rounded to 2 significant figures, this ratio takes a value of 0.20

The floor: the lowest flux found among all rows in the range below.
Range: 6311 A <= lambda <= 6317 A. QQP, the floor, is 28.76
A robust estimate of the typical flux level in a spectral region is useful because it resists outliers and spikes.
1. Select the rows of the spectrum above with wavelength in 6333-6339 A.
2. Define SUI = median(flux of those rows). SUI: 32.7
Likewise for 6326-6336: 30.8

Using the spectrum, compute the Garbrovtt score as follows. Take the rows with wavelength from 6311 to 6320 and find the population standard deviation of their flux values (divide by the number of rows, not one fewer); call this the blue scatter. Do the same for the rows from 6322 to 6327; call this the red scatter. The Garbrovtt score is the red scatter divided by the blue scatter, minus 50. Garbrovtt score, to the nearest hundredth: -47.66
